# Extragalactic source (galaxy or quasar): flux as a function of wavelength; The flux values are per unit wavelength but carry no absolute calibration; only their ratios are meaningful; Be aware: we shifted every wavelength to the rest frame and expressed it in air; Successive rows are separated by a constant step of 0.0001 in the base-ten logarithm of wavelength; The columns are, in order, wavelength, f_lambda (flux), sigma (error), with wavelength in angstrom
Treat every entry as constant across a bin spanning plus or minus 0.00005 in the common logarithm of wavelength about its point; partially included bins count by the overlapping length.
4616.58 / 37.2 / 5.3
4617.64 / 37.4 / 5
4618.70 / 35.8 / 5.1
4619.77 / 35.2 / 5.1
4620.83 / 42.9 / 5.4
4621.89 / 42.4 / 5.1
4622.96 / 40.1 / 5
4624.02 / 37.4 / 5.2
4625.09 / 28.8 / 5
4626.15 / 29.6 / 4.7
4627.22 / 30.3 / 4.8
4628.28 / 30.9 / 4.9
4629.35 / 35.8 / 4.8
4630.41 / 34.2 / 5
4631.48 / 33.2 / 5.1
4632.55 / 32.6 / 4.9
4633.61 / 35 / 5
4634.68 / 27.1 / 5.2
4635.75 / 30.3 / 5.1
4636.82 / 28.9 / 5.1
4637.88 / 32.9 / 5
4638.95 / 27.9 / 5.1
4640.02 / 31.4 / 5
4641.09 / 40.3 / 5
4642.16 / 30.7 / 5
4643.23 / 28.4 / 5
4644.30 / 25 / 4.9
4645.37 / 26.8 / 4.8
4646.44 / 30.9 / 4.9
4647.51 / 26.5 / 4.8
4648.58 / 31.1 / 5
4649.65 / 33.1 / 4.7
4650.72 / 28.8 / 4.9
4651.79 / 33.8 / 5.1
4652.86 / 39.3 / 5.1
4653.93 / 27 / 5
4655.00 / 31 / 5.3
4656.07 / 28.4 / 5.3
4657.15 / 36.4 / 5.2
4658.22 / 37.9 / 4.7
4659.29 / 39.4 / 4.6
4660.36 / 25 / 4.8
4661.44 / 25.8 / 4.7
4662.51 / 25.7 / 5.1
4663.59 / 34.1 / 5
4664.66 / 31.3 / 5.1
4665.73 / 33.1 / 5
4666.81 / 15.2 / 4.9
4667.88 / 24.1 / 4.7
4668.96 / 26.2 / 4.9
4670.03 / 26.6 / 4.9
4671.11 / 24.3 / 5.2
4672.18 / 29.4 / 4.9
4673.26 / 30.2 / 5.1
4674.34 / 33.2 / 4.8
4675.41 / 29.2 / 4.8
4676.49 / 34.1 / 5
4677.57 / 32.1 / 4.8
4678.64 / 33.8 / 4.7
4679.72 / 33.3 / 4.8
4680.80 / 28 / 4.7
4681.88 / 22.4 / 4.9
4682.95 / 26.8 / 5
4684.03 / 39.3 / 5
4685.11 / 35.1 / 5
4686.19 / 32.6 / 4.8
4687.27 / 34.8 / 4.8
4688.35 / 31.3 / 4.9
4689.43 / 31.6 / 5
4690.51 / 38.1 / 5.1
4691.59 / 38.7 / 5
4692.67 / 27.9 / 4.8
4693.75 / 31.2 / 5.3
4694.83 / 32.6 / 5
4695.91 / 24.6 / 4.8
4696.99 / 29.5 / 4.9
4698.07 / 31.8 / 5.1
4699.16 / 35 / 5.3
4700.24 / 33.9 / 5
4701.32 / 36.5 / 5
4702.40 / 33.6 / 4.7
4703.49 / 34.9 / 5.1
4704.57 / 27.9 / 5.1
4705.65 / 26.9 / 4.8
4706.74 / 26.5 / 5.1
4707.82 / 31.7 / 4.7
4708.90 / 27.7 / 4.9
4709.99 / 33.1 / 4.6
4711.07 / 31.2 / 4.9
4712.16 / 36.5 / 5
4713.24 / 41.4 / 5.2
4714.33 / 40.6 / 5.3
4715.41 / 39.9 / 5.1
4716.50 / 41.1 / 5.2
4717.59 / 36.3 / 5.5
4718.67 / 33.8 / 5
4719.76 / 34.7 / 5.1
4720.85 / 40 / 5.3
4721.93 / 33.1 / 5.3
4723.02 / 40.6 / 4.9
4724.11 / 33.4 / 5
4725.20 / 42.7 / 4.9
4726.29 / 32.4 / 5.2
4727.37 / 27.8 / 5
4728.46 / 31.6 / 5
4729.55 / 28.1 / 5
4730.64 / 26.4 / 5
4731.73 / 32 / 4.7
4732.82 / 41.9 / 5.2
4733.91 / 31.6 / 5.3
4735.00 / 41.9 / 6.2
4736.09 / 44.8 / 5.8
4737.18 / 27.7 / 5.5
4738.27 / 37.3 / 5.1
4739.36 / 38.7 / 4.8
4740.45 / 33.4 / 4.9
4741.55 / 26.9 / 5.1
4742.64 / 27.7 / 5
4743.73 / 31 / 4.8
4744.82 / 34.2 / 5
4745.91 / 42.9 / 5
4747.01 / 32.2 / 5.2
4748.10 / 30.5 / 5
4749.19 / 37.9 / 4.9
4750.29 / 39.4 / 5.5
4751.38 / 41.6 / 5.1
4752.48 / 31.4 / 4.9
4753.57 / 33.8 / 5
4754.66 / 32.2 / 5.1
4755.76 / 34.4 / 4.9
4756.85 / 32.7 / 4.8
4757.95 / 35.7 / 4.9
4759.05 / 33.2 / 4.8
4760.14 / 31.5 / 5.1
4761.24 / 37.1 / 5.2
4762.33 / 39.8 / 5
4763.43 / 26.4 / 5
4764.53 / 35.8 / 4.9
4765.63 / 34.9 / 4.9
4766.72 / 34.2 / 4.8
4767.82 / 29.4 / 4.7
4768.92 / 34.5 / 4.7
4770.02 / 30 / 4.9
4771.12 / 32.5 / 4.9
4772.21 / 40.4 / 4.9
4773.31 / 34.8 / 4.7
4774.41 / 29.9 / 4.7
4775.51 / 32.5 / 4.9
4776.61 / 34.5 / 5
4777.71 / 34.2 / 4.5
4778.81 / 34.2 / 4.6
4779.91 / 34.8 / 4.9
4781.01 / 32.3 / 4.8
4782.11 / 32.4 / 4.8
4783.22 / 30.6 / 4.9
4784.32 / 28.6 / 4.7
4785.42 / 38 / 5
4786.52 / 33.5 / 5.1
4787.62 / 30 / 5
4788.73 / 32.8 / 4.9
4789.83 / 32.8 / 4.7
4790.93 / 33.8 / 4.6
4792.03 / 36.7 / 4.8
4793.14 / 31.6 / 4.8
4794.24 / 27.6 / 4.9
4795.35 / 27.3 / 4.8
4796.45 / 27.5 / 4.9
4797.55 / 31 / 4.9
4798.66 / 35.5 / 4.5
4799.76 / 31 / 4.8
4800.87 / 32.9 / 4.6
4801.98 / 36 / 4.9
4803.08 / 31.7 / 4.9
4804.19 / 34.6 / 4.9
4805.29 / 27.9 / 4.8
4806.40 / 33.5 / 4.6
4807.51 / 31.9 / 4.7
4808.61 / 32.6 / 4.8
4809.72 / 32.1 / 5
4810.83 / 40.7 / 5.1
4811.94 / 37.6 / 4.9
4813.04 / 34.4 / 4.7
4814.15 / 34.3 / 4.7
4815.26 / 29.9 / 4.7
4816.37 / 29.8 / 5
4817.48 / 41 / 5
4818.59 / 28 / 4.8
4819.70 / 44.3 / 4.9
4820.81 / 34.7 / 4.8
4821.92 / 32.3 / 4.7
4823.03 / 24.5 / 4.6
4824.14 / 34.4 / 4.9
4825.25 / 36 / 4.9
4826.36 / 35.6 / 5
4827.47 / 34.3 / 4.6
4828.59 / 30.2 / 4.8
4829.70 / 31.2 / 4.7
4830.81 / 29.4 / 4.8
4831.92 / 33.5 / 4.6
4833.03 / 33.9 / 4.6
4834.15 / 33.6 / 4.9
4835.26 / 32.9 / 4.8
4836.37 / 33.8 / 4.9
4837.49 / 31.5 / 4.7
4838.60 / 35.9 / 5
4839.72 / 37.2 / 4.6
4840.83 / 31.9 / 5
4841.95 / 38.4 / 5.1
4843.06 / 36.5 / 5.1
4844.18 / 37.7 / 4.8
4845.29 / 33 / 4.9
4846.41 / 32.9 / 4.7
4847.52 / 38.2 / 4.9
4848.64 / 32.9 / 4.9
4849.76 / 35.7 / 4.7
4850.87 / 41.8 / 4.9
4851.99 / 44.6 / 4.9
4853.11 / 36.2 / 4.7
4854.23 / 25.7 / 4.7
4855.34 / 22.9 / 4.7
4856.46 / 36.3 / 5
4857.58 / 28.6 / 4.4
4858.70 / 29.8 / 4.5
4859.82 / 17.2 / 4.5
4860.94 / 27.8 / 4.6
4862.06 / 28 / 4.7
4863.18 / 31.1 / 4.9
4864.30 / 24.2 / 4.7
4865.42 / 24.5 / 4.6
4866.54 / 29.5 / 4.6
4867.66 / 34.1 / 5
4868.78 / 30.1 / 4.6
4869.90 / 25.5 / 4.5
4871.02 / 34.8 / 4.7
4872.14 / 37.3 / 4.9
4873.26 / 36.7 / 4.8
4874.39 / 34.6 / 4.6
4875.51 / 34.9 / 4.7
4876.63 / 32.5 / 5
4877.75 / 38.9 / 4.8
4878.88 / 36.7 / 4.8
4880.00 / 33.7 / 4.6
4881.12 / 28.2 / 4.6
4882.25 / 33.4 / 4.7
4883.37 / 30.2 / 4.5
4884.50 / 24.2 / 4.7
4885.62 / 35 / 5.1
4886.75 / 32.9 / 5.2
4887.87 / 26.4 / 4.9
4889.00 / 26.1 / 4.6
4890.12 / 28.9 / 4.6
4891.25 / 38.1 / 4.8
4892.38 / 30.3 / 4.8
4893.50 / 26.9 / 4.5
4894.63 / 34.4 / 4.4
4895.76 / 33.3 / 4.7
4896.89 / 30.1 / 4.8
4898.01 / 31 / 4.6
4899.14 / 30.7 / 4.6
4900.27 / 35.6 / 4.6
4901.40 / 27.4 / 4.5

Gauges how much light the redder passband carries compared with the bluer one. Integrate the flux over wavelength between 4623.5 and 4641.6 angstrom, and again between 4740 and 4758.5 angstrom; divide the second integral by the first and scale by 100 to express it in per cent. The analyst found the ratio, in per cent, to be 108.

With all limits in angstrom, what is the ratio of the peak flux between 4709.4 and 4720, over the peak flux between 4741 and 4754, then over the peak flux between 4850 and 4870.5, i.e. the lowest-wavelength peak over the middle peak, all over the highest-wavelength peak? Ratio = 0.022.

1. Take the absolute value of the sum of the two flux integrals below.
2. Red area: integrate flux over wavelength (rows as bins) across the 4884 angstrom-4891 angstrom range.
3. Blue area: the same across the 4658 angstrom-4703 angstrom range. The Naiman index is 1596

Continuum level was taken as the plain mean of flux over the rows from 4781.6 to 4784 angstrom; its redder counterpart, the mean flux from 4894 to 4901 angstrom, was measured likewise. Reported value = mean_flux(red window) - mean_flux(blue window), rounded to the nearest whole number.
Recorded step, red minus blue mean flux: 1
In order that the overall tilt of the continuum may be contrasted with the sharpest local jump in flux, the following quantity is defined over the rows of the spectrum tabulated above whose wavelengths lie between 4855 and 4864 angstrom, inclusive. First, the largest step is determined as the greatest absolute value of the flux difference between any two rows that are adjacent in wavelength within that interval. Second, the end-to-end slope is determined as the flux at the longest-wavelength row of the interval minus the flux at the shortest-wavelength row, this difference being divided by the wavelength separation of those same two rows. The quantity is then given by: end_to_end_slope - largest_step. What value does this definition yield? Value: -12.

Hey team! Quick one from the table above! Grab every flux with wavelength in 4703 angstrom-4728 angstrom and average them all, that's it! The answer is 34.5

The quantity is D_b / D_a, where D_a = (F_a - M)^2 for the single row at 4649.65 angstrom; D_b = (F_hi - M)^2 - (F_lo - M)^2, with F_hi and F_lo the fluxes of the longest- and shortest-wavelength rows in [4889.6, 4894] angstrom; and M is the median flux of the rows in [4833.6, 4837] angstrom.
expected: 91.2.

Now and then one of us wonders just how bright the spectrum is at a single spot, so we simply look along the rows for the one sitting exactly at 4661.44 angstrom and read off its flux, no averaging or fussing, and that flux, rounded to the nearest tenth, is 25.8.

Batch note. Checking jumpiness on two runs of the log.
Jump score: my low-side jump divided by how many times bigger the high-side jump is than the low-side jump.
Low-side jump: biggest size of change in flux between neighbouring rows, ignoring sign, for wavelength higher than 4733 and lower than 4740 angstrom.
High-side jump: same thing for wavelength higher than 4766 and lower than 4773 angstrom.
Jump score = 37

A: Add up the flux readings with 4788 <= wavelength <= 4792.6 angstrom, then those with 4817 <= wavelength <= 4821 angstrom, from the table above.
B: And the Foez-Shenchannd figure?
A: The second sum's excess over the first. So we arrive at 12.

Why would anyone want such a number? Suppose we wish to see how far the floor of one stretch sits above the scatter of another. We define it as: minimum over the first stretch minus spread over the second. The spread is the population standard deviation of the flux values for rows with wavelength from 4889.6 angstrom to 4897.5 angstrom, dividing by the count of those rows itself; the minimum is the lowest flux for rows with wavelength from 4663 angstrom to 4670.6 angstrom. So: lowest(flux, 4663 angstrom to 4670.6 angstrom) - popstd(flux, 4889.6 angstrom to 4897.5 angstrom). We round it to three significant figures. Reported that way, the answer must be 11.7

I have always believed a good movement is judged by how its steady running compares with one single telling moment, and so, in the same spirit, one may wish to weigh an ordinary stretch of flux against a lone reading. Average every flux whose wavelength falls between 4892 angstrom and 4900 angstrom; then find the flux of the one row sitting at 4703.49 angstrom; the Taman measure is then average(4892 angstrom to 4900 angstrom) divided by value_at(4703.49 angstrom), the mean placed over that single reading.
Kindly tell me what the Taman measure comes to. 0.89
